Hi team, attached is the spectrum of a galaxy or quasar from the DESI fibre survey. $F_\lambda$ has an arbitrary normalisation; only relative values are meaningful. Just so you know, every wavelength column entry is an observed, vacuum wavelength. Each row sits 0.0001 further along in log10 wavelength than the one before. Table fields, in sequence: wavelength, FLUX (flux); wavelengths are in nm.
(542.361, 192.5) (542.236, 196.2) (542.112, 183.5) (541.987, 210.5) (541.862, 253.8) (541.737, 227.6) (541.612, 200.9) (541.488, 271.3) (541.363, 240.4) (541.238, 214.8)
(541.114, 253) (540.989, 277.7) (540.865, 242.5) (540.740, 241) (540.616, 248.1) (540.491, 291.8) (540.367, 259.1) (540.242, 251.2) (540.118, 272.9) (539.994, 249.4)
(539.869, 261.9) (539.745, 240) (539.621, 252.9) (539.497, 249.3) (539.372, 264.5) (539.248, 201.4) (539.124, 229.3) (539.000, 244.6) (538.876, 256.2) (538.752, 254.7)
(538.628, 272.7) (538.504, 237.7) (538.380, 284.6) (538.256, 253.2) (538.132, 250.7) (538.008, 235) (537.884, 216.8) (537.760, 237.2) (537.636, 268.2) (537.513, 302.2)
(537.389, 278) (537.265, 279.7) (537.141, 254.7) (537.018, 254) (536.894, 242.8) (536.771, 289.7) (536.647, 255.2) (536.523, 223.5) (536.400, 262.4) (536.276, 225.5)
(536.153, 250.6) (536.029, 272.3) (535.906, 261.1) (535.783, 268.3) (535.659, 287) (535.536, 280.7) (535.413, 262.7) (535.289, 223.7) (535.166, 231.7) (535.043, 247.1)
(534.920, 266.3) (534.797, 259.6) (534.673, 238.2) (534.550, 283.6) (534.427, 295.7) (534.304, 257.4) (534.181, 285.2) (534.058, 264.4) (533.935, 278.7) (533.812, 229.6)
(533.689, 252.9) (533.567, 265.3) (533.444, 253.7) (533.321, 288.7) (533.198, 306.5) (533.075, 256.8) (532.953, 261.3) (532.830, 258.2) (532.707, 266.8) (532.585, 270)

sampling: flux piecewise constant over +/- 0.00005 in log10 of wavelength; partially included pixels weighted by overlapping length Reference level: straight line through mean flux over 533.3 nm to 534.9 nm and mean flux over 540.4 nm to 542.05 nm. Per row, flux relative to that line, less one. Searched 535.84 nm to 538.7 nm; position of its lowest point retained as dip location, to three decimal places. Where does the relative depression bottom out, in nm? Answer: 537.884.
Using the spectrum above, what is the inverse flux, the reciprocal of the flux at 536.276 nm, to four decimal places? 0.0044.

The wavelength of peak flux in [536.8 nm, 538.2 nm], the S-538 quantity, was 537.513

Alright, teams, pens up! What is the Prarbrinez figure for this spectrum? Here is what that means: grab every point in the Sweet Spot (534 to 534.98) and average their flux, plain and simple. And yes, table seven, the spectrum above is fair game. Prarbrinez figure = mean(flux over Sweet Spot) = 269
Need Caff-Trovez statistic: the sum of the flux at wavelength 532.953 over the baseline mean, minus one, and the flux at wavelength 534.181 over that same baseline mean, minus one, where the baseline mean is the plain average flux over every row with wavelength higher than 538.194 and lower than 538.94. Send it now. 0.10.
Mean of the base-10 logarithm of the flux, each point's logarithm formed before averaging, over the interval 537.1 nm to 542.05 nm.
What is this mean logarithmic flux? 2.397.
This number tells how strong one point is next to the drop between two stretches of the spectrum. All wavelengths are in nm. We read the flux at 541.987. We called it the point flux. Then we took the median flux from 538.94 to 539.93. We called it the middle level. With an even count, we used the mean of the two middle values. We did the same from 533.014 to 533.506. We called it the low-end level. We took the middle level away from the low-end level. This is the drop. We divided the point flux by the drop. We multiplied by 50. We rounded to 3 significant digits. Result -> 408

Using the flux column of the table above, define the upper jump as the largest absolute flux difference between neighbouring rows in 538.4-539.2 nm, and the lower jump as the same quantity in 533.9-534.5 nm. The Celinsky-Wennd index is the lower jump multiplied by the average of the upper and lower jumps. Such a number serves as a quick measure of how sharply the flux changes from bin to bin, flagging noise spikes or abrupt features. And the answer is 1404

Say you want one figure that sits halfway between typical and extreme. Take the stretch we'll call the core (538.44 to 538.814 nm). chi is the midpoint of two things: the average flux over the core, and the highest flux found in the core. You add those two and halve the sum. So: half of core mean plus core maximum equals 264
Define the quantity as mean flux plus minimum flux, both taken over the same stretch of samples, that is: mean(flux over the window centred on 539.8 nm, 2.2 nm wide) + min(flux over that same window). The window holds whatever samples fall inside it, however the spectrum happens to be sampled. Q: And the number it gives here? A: 452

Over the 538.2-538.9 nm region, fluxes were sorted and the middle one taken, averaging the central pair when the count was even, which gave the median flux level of 255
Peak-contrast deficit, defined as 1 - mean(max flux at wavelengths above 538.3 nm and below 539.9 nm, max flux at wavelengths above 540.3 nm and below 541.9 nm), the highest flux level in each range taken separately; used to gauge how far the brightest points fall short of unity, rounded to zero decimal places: -287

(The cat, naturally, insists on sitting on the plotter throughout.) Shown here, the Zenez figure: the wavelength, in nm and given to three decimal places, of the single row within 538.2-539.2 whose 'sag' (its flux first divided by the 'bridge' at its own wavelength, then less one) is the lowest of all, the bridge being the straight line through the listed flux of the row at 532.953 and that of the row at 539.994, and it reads 539.124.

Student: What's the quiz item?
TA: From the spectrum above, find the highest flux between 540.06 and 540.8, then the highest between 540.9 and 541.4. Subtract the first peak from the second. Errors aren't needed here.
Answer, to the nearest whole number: -14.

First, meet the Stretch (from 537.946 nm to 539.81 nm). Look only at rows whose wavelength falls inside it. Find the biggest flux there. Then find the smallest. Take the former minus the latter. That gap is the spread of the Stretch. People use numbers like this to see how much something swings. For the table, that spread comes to 83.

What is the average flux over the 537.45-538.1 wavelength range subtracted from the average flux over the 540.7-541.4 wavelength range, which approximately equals -7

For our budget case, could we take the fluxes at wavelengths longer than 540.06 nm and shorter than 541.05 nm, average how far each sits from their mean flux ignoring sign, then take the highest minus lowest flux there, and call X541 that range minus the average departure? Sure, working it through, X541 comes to 35.6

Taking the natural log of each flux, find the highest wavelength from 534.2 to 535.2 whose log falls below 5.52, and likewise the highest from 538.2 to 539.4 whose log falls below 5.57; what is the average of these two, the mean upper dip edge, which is 537.21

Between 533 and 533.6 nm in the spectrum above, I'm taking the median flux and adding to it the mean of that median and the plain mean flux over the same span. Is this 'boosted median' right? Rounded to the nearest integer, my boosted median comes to 535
